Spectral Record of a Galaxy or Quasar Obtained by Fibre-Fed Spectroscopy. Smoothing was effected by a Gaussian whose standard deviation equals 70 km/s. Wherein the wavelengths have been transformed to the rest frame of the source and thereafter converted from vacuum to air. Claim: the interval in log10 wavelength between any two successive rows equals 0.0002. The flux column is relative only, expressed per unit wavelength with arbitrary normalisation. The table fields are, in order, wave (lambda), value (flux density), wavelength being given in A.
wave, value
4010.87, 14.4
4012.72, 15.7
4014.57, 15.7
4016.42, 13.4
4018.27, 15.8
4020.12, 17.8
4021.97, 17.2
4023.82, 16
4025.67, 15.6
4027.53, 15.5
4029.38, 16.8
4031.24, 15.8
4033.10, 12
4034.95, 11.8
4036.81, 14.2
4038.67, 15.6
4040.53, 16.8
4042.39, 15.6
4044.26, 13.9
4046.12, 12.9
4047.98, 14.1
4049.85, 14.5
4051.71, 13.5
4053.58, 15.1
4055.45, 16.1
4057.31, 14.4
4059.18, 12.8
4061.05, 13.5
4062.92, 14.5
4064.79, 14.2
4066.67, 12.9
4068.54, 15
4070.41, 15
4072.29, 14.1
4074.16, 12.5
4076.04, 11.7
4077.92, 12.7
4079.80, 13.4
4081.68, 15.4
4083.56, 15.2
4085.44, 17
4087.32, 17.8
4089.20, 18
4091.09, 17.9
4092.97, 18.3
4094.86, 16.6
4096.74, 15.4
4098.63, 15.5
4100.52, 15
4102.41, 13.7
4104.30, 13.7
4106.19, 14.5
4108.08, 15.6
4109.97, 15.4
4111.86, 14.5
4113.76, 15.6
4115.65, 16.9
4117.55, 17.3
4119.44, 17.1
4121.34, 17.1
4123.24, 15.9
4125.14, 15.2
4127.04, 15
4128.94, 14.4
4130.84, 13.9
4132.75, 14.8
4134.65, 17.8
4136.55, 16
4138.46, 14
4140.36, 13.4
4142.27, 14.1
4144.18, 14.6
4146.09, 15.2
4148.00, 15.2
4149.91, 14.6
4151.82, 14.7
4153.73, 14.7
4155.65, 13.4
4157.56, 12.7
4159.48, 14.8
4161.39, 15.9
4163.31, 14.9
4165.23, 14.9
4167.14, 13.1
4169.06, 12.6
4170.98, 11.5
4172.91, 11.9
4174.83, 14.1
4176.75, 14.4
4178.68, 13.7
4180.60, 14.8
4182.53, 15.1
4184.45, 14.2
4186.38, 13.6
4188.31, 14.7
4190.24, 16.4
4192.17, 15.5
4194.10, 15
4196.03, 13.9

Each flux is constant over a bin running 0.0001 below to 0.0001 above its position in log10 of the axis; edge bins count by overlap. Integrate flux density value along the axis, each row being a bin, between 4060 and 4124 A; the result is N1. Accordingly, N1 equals 977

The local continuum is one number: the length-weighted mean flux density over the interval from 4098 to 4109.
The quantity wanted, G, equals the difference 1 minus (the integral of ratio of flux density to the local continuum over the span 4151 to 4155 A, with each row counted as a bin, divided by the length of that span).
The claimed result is 0.00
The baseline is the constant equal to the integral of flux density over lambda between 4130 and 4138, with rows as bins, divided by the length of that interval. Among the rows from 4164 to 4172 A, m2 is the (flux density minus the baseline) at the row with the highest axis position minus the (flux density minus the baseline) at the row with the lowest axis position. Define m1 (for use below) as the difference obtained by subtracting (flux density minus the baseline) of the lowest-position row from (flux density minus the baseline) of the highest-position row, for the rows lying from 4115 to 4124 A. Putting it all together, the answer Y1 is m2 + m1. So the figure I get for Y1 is -4.4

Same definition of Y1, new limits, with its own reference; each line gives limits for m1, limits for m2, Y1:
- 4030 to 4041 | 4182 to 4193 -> 1.4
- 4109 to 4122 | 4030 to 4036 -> -2.3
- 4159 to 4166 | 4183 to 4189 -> 0.6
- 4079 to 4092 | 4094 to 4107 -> 2.4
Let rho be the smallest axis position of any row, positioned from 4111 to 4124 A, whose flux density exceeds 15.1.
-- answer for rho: 4113.76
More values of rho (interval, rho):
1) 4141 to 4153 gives 4146.09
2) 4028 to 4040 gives 4029.38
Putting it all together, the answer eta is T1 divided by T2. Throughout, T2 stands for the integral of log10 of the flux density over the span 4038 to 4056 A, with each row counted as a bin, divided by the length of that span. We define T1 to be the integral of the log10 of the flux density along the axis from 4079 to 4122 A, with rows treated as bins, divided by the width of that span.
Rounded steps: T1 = 1.201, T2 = 1.17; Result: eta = 1.03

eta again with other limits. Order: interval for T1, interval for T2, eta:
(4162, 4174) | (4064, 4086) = 0.98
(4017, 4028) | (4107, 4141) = 1.02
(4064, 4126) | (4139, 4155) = 1.02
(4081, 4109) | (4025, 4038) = 1.04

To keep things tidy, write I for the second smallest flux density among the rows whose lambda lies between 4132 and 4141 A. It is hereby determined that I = 14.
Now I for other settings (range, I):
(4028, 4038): 12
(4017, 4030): 15.6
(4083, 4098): 15.4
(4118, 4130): 15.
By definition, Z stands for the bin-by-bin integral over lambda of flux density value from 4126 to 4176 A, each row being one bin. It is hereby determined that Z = 716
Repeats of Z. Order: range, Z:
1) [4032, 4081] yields 684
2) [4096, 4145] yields 747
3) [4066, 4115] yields 741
